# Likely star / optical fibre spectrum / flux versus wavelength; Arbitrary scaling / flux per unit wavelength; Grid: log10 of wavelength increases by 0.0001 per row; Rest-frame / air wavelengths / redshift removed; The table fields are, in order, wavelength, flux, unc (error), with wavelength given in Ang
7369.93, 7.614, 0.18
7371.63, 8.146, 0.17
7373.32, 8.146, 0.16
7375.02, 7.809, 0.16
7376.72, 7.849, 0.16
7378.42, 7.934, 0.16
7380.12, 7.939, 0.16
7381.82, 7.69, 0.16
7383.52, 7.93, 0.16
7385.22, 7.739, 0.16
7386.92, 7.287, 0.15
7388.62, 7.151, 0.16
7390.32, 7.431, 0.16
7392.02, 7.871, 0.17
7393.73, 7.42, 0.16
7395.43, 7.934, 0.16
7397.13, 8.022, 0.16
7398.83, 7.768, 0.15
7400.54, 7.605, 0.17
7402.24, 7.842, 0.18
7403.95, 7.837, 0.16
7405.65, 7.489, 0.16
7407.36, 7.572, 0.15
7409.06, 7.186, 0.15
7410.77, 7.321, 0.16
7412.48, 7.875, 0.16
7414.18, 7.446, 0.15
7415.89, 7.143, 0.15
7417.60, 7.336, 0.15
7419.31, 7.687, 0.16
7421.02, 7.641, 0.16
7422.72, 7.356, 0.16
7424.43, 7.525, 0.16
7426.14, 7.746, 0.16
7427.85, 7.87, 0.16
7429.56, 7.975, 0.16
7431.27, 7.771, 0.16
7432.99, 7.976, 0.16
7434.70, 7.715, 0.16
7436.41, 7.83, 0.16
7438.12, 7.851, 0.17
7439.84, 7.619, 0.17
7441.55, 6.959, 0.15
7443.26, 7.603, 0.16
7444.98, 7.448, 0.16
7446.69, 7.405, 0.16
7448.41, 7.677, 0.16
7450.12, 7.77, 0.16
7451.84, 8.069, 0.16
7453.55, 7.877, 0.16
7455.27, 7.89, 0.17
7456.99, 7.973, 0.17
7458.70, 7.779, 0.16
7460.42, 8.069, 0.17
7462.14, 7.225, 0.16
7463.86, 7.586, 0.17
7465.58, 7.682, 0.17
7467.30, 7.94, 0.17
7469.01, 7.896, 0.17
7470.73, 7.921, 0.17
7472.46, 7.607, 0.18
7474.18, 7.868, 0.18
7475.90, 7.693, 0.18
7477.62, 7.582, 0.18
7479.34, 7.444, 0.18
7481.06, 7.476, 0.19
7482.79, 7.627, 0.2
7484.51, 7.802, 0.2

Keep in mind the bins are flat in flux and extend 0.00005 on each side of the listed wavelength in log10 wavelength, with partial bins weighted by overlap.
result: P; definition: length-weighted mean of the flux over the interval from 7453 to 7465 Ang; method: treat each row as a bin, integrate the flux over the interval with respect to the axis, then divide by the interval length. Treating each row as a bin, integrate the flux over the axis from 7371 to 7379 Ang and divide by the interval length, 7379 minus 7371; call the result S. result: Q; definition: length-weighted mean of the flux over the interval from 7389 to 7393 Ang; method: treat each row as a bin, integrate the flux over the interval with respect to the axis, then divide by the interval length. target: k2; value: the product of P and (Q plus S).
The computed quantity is 121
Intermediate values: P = 7.76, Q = 7.58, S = 8.0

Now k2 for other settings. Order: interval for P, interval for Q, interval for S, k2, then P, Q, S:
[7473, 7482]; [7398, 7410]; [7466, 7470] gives 118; 7.61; 7.61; 7.9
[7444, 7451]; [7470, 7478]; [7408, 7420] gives 115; 7.57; 7.73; 7.4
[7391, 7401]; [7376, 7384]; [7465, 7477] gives 122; 7.77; 7.86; 7.8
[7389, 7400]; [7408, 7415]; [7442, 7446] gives 115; 7.71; 7.47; 7.5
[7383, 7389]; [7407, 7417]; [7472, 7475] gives 114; 7.54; 7.41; 7.8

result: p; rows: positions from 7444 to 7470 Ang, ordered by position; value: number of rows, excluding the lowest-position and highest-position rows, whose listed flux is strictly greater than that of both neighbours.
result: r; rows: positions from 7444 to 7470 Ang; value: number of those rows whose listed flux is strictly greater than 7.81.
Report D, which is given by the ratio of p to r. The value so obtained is 0.57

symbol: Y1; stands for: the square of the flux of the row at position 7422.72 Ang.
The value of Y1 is 54.1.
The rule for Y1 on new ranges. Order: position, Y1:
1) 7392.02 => 62.0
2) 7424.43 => 56.6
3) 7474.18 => 61.9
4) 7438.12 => 61.6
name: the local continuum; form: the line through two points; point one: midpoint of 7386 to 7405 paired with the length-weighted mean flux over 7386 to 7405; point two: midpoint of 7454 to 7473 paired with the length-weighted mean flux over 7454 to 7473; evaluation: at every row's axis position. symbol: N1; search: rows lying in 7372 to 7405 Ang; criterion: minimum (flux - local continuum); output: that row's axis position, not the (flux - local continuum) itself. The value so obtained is 7388.62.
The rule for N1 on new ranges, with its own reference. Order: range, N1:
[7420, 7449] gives 7441.55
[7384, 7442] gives 7441.55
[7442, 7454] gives 7446.69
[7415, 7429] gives 7415.89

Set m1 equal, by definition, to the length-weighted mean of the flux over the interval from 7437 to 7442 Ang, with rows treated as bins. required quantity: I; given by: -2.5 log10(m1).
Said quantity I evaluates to -2.19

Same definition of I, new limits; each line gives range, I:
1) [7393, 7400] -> -2.23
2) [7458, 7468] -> -2.22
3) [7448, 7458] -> -2.24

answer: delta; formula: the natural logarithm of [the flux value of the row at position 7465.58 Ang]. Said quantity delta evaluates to 2.04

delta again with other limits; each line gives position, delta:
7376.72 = 2.06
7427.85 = 2.06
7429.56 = 2.08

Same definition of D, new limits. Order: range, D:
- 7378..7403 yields 0.57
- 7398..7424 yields 1.33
